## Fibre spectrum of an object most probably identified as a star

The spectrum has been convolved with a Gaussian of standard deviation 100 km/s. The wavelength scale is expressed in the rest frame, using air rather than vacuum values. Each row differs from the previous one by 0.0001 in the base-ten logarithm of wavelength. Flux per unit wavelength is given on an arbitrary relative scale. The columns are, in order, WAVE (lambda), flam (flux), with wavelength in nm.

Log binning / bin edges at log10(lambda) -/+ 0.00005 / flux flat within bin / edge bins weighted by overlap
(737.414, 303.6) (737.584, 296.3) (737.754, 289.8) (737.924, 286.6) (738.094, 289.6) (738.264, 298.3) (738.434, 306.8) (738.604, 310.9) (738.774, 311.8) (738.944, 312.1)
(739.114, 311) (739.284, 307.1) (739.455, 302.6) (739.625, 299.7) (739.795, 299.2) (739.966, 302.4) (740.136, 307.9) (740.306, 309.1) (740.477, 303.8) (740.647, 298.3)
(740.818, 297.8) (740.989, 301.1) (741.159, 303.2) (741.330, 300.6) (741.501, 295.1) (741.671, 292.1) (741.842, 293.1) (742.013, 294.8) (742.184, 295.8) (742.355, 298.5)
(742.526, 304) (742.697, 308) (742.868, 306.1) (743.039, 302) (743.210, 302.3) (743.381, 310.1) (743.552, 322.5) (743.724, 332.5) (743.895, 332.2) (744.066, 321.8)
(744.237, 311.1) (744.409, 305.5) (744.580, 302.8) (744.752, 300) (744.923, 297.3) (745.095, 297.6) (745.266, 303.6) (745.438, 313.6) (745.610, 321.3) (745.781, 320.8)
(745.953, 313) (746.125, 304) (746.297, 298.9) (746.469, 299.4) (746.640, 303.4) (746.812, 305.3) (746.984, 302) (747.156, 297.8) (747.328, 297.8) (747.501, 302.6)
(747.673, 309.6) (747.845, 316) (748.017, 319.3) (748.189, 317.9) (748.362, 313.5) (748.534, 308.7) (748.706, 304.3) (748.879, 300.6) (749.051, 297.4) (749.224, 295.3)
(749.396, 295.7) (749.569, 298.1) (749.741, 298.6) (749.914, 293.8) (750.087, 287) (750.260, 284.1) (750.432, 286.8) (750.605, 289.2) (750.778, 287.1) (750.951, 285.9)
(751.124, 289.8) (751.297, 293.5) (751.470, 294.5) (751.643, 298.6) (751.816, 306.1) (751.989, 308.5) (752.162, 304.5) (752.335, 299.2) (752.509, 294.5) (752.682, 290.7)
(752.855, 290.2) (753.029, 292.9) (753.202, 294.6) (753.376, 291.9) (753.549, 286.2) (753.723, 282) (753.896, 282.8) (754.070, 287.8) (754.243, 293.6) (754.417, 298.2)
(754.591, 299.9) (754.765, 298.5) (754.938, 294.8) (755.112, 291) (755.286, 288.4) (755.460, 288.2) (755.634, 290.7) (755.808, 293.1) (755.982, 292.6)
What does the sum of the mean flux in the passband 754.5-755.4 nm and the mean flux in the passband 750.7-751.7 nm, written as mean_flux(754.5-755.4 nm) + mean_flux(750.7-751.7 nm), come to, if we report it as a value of 586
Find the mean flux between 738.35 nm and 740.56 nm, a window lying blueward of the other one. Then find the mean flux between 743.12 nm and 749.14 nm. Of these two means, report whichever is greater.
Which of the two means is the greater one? 309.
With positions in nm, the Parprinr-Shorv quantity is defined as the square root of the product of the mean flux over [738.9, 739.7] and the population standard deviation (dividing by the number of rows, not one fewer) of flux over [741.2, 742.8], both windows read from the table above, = 39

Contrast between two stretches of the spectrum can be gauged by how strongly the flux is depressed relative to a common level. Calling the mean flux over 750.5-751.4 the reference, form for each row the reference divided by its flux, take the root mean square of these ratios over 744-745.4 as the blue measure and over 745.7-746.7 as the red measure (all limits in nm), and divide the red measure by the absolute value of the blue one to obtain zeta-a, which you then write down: 0.99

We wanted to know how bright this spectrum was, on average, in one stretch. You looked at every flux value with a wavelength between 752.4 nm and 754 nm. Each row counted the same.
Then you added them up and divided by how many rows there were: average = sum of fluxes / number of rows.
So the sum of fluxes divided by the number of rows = 290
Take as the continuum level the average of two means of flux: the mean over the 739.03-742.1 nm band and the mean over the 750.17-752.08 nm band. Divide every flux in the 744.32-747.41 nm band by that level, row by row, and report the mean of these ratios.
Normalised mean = 1.026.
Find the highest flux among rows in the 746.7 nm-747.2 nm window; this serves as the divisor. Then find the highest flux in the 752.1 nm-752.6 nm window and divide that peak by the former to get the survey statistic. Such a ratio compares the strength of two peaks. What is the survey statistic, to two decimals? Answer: 1.00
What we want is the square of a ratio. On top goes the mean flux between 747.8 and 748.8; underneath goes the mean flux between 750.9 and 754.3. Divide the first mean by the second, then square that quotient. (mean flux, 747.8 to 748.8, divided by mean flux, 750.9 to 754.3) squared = 1.14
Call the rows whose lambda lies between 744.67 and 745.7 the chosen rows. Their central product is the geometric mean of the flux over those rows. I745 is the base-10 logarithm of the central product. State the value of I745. 2.48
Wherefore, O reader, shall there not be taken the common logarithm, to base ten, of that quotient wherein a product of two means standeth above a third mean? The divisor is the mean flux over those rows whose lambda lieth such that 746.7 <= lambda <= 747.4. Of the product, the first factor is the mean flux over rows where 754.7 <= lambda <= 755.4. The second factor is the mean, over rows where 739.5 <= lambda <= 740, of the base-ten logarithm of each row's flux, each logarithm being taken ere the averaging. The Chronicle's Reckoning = 0.383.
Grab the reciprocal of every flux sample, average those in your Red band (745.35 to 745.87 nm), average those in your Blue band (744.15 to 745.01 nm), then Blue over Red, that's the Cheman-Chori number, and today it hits 1.05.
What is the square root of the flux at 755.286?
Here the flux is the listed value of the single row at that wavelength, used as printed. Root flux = 17.0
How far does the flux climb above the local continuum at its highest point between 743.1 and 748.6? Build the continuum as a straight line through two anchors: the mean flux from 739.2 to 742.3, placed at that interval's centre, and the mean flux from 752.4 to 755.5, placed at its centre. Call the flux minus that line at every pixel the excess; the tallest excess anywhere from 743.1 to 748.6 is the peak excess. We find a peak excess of 34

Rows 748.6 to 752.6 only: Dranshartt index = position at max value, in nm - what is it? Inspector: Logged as 751.989 nm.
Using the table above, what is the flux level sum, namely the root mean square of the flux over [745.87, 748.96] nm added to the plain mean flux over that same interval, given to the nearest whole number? 613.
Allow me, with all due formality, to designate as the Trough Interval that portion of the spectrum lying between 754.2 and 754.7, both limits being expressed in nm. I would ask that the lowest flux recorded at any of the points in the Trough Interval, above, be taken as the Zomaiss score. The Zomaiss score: 293.6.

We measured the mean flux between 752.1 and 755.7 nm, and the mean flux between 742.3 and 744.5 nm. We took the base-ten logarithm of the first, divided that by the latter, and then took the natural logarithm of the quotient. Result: -4.841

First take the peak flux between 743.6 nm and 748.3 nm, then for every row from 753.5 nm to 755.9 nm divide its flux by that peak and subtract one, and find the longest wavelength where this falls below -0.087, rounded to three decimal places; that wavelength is 755.808 nm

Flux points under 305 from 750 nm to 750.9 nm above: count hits 5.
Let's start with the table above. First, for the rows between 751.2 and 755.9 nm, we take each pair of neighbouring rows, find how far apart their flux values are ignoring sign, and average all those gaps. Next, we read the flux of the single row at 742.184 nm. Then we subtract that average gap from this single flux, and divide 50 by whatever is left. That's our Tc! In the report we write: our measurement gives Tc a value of 0.171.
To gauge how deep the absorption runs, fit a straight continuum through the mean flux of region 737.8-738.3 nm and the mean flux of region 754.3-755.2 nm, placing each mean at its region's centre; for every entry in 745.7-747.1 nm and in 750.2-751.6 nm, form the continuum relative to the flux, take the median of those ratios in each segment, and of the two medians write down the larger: 1.02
